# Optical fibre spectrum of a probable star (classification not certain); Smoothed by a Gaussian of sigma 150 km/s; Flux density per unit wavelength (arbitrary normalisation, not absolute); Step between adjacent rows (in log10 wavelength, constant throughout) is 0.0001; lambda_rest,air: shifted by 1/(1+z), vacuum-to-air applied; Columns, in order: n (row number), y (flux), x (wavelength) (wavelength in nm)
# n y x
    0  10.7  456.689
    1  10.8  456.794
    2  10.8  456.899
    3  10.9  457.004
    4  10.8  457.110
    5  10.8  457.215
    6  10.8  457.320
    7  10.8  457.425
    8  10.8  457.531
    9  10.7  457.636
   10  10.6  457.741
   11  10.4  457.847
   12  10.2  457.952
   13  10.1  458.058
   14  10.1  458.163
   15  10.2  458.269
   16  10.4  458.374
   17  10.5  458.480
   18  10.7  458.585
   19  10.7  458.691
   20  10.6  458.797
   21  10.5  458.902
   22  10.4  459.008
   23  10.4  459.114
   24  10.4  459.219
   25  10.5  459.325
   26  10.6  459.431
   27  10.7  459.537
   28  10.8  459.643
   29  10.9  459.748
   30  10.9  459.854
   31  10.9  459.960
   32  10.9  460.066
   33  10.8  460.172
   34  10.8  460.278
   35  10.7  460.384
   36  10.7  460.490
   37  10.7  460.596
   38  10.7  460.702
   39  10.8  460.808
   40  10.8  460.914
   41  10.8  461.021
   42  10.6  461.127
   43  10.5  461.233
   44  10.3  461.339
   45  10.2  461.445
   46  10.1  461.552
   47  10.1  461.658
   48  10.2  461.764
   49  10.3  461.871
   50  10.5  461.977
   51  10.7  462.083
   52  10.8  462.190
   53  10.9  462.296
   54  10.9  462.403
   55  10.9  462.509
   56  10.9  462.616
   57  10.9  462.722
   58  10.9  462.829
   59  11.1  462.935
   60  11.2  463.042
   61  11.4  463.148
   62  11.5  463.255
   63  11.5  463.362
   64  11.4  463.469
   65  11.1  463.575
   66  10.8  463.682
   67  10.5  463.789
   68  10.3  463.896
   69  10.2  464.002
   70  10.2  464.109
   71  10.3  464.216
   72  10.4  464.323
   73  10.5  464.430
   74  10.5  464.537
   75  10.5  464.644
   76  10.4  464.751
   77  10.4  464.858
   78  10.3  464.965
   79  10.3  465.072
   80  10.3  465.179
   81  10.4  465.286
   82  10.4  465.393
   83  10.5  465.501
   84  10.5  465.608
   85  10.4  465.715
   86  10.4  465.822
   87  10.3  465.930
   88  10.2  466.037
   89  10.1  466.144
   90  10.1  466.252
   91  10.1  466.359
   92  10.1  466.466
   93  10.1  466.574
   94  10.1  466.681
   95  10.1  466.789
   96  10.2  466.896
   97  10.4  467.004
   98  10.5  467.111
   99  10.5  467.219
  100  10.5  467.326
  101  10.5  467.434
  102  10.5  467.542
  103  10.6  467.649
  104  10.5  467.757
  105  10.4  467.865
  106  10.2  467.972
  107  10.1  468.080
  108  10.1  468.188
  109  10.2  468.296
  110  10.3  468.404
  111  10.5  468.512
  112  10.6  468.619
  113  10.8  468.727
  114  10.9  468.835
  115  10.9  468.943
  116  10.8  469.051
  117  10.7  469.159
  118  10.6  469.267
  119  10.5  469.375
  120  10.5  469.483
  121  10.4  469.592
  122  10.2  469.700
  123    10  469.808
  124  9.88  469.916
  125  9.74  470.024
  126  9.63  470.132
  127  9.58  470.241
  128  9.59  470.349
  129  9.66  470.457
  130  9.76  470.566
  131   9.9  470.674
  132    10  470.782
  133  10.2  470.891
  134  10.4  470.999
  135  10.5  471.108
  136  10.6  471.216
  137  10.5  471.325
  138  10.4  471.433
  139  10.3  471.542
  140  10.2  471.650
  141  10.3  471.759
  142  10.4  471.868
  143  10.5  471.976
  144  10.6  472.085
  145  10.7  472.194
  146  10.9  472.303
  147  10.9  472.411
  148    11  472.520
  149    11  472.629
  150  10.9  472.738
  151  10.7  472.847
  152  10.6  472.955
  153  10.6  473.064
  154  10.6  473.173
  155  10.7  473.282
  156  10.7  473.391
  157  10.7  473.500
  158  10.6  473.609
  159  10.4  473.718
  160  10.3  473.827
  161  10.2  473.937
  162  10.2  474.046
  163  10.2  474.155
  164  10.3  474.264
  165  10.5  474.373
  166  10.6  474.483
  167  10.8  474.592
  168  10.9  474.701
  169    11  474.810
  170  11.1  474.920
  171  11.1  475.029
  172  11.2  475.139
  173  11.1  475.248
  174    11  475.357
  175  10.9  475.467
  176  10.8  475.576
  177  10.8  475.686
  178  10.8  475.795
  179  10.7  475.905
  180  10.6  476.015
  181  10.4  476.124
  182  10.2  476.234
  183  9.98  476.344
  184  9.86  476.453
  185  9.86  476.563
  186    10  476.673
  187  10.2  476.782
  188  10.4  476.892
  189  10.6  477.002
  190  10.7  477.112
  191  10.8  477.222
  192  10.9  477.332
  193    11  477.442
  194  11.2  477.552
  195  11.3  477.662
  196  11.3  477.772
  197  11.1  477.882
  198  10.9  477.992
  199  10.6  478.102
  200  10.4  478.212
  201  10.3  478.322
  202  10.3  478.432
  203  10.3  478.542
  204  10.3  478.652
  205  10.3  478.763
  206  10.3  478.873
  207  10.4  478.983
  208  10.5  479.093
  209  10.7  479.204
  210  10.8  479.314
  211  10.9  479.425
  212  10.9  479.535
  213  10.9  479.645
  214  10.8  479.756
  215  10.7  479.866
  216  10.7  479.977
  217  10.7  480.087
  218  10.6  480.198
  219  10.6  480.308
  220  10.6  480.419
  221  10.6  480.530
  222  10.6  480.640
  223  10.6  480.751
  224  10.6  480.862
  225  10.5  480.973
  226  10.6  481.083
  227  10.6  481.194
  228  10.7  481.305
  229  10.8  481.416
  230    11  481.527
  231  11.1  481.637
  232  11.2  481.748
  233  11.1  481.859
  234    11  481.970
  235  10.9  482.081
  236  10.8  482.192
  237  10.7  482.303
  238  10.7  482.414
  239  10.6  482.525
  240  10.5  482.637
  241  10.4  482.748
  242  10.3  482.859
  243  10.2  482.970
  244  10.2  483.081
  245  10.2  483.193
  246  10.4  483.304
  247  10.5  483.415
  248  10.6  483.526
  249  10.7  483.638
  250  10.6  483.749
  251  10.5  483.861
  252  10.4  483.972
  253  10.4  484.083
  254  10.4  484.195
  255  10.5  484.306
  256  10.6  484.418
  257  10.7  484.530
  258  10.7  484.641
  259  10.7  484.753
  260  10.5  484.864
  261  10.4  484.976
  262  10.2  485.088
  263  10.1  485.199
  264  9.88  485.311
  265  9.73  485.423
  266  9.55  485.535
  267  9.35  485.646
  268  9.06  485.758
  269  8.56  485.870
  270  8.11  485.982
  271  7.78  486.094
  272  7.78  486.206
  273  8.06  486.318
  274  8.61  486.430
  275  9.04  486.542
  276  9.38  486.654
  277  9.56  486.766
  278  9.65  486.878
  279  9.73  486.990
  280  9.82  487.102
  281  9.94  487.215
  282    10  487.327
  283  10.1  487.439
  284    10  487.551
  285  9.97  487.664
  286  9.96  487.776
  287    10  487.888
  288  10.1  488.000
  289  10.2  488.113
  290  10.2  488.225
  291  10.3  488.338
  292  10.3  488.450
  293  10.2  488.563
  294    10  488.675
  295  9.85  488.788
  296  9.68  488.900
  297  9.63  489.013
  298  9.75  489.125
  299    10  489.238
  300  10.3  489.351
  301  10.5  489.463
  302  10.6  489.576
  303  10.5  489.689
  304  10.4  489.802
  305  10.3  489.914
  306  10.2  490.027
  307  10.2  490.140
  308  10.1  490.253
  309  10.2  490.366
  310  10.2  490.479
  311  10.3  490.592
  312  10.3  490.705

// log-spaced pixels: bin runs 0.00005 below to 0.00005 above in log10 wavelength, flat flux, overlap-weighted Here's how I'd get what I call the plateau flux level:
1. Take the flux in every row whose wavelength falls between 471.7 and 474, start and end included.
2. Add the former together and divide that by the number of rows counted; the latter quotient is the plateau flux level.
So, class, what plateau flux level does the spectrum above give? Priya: 10.6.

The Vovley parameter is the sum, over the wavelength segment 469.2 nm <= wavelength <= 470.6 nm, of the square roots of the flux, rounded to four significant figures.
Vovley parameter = 41.11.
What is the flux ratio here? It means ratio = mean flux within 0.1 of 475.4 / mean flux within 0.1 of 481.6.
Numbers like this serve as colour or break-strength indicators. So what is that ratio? 0.99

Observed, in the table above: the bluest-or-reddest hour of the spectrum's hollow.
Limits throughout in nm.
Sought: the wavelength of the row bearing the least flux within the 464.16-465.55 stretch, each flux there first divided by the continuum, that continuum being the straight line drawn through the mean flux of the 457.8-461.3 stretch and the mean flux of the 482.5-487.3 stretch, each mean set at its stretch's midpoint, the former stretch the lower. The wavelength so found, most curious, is 464.216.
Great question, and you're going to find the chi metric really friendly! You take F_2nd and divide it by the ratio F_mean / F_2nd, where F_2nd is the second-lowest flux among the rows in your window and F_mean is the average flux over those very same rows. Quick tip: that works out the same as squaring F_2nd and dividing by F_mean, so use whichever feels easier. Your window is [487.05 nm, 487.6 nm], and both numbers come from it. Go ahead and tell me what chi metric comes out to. 9.91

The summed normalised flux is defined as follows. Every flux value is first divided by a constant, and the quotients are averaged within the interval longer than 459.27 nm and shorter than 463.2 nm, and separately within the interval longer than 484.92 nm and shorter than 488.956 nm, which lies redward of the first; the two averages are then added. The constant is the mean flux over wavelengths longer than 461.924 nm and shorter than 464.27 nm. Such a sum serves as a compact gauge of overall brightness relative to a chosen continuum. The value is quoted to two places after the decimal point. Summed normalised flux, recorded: 1.87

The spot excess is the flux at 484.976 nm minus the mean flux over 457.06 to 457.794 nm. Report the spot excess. -0.4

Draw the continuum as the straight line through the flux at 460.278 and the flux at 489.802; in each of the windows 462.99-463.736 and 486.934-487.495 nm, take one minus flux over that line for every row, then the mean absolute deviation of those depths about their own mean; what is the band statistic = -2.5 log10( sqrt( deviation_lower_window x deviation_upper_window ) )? 4.60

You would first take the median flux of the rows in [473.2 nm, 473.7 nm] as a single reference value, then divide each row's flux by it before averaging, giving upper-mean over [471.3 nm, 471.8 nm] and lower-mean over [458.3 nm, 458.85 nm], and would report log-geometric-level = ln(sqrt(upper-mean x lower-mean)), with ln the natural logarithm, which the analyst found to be -0.023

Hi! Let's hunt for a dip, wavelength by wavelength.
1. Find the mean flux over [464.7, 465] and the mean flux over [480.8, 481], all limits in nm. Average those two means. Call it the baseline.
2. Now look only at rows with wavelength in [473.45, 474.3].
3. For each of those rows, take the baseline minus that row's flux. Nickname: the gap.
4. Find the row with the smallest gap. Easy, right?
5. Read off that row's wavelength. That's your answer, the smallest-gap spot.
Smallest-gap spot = 473.500 nm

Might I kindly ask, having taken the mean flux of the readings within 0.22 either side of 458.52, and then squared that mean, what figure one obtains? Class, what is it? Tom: 112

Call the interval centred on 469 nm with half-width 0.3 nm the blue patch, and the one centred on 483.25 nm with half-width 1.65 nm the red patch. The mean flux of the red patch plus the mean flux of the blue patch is 21.4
